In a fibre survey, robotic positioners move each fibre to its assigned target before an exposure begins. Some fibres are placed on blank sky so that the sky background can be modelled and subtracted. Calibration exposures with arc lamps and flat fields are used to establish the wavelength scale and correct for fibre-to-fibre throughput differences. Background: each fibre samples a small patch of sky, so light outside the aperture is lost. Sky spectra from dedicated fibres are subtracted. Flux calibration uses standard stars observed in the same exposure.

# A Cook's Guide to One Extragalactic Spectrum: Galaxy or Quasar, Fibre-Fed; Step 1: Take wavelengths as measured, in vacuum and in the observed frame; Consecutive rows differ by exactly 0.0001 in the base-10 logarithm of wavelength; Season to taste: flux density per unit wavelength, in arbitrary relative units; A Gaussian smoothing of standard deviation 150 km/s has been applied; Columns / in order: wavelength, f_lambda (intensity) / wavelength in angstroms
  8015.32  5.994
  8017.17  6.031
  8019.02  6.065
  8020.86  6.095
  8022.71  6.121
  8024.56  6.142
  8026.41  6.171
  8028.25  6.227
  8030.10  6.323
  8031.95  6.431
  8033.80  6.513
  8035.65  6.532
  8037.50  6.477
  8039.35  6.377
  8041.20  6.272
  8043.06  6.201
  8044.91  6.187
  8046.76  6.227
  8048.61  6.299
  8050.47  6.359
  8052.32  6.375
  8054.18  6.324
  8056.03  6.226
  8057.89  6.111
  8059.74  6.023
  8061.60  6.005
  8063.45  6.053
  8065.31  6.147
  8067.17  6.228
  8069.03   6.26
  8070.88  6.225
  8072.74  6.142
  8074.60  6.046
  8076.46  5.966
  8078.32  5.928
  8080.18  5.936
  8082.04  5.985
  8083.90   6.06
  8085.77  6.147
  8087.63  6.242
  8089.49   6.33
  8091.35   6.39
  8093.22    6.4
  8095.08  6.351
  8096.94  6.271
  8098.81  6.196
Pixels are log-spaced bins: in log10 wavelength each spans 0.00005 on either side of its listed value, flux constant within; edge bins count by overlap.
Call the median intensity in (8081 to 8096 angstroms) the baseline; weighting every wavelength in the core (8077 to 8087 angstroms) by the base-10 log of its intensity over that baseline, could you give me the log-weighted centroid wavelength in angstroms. 8081.3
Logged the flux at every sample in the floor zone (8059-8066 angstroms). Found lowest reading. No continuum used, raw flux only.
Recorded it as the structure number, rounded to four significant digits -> 6.005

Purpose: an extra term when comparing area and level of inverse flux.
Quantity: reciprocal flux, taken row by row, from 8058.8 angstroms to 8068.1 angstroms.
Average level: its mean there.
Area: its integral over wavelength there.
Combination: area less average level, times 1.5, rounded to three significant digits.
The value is 2.04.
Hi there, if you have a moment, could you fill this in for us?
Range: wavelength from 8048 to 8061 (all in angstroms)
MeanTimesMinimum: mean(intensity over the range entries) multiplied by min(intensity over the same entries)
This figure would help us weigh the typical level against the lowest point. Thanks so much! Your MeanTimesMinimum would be 37.6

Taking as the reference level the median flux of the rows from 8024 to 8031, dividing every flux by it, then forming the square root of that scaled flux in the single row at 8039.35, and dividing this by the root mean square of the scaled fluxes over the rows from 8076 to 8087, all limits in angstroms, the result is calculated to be 1.05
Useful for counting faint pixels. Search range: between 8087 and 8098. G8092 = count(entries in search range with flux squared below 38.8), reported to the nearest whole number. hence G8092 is 0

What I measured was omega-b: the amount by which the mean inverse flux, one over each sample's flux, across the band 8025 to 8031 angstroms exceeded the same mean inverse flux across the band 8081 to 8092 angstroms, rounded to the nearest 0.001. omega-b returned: -0.001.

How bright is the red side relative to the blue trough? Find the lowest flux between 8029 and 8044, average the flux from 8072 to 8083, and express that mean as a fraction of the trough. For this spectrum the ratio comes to 0.97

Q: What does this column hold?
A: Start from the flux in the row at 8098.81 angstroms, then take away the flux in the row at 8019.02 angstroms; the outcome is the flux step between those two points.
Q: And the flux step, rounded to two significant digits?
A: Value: 0.13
